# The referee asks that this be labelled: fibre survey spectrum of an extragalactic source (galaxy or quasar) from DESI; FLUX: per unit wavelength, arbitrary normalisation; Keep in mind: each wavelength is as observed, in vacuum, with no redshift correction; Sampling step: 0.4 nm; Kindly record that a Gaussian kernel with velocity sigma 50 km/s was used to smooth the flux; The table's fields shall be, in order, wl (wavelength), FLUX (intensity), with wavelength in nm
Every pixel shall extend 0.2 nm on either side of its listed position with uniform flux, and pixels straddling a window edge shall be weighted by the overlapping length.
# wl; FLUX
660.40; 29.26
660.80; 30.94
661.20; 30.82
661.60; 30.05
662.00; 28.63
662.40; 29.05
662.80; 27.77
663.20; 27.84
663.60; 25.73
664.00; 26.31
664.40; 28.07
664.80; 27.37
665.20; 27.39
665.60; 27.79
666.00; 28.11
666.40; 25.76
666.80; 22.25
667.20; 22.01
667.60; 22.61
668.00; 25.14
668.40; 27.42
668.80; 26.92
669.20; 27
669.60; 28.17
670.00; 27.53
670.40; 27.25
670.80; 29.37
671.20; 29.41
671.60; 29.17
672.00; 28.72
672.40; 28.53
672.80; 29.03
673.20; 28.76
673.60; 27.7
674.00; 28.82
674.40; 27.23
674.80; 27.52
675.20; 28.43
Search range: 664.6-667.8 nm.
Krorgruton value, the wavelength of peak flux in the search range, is 666.00 nm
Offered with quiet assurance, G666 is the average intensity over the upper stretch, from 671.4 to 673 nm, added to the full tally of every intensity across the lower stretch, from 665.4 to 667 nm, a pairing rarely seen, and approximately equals 133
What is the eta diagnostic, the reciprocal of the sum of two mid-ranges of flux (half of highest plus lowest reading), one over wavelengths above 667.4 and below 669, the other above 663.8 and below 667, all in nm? 0.0199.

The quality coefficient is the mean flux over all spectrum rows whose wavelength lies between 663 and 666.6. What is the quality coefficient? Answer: 27.2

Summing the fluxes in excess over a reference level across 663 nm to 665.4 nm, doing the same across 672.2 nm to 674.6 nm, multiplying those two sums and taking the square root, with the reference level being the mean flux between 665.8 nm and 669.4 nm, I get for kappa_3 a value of 14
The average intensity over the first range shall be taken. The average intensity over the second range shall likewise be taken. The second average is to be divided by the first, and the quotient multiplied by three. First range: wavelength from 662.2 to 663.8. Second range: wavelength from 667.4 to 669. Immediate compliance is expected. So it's 2.8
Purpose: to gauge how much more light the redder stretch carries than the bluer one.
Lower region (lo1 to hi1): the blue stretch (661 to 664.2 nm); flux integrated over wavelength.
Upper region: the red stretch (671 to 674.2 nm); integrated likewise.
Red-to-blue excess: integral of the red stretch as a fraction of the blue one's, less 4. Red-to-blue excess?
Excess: -2.98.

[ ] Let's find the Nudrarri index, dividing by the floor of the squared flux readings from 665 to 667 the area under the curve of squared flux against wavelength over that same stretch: 2.8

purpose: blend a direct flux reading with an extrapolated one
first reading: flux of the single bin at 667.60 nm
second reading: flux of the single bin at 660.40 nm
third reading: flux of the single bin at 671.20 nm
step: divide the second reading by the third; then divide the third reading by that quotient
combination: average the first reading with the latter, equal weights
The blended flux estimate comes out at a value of 26.1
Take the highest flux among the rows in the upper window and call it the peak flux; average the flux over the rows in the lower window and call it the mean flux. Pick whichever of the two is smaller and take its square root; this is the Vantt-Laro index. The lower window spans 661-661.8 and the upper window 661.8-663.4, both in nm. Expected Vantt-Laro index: 5.39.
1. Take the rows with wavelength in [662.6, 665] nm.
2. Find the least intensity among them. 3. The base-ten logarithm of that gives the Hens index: 1.41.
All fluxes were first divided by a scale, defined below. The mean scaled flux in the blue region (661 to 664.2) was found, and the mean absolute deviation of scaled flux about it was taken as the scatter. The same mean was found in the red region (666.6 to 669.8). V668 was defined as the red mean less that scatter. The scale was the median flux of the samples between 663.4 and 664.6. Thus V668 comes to 0.91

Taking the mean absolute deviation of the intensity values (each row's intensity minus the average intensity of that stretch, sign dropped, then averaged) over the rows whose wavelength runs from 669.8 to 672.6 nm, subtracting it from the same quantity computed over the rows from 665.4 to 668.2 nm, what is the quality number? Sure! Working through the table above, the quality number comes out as 1.5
